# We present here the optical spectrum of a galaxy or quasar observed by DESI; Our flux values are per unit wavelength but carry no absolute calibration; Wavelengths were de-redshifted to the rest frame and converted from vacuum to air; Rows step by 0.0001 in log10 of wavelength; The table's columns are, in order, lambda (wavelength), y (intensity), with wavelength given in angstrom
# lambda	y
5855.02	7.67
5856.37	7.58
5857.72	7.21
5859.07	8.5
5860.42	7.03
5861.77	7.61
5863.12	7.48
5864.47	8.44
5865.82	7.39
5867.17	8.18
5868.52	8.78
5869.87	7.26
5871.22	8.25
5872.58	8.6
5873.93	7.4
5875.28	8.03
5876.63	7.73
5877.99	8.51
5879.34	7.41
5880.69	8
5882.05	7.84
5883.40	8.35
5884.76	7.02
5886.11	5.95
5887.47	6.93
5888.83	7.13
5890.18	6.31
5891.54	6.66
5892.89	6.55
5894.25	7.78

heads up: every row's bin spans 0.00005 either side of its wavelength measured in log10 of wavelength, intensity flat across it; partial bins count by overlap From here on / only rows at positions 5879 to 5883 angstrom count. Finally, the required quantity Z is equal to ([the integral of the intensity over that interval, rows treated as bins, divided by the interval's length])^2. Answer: 61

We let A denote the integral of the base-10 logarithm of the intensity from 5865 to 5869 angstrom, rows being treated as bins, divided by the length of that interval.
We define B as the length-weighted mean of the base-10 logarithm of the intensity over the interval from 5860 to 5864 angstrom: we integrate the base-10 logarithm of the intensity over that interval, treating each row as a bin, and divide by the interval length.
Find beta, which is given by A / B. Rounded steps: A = 0.91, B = 0.872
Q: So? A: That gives 1.04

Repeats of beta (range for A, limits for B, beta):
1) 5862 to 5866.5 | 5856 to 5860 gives 1.00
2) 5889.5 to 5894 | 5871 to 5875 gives 0.91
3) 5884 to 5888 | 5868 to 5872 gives 0.91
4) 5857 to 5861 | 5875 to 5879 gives 0.97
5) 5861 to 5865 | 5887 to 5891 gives 1.07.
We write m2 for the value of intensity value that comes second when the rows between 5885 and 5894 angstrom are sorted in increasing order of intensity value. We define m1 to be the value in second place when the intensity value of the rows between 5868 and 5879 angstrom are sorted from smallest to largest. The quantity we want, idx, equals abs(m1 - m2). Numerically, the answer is 1.1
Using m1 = 7.4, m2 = 6.31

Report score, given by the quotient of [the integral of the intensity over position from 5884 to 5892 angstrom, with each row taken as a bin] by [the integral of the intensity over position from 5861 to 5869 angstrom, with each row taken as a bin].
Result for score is 0.84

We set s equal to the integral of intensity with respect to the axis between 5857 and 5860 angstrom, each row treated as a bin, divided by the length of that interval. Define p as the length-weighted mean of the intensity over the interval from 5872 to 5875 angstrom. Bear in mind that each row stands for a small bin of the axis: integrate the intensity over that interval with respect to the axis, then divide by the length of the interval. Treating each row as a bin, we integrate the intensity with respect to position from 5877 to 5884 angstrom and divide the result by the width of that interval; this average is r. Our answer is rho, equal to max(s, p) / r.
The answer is 0.999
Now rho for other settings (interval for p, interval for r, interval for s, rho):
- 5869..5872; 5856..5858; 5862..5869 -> 1.082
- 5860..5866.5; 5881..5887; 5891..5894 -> 1.041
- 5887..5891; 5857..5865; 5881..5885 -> 1.017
